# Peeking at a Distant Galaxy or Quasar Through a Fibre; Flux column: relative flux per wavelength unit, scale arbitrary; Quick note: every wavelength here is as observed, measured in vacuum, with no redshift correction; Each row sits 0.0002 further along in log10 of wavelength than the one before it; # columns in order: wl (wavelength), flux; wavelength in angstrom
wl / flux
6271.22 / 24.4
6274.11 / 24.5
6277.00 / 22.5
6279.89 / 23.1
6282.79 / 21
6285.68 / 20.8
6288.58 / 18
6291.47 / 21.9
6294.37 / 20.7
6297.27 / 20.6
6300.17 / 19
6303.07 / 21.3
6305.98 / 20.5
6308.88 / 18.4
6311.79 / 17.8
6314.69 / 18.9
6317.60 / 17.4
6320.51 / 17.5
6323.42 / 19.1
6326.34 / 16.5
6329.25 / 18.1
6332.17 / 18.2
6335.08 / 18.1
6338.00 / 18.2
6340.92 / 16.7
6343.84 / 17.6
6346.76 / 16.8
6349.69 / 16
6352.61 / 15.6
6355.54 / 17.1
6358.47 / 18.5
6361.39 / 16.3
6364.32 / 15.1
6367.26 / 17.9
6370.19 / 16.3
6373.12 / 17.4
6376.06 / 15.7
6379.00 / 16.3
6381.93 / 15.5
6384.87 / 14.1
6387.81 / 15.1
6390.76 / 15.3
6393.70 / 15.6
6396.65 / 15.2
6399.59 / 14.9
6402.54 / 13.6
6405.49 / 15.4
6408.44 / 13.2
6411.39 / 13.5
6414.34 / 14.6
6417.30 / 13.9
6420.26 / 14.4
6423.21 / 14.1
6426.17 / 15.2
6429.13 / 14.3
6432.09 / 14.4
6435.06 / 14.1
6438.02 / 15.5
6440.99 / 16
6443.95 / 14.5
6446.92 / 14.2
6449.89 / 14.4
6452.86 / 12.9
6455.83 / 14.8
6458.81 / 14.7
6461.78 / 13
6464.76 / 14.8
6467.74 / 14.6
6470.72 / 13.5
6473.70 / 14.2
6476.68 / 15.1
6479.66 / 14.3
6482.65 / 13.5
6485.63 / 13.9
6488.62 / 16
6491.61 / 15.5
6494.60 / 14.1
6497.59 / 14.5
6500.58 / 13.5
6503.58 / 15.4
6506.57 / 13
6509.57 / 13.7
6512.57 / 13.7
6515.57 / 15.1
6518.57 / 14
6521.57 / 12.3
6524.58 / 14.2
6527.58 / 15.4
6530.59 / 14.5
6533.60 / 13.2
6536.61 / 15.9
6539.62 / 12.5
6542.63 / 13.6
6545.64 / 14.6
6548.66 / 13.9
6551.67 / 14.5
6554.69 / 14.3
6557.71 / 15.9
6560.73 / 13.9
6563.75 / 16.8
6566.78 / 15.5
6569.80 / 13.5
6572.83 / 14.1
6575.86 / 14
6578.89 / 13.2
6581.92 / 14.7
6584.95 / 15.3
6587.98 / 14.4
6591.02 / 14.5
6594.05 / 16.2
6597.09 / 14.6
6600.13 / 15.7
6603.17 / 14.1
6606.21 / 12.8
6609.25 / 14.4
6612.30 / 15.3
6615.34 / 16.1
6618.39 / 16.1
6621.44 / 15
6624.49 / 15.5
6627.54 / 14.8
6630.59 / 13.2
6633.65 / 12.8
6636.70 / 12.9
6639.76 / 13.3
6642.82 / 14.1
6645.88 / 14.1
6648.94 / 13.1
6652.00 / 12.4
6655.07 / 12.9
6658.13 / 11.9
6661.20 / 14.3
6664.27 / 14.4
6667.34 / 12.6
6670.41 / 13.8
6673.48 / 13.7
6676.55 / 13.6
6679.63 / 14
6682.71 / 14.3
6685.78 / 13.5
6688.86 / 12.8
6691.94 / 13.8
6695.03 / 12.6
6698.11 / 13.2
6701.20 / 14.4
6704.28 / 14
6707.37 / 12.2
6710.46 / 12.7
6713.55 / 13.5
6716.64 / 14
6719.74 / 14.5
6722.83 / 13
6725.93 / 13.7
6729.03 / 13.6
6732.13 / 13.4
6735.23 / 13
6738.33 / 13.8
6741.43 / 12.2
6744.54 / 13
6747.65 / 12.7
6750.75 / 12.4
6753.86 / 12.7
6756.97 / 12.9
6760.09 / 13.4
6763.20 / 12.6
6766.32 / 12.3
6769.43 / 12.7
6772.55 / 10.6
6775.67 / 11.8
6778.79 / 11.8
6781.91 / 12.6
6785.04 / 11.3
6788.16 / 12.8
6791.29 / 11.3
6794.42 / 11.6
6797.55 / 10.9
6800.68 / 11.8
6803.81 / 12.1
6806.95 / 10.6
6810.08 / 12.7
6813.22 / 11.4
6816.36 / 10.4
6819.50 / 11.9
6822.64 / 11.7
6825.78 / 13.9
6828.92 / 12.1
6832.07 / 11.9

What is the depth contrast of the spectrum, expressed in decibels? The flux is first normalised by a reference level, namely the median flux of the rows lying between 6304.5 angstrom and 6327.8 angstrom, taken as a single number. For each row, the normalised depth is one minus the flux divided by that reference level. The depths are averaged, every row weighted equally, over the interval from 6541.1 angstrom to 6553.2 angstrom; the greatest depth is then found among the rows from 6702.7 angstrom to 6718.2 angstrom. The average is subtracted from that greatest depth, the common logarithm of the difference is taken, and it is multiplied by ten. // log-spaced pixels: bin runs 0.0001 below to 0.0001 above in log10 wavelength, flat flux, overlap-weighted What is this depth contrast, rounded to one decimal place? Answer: -9.7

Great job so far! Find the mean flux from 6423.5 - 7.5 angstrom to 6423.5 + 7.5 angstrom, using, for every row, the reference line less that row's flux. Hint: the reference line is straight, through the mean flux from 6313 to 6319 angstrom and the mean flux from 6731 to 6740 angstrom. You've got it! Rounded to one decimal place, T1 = 2.6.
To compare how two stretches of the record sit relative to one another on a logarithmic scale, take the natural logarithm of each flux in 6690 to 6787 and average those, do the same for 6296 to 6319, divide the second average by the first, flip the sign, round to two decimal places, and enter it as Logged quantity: -1.16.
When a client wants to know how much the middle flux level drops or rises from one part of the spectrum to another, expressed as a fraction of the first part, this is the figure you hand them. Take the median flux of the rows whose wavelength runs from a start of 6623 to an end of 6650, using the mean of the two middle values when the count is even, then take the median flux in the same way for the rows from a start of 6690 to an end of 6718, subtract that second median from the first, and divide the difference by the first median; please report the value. -0.015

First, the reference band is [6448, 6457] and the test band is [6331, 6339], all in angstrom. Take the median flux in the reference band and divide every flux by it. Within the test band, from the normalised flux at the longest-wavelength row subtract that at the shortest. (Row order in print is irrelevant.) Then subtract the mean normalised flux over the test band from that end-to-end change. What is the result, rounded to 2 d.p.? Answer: -1.26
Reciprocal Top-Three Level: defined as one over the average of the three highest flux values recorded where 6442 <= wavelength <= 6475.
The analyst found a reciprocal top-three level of 0.0677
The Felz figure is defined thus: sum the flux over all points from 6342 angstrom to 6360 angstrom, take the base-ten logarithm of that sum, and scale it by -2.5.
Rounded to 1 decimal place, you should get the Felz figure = -5.0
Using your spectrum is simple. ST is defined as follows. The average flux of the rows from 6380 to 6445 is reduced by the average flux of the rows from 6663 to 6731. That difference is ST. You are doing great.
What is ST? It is 1.1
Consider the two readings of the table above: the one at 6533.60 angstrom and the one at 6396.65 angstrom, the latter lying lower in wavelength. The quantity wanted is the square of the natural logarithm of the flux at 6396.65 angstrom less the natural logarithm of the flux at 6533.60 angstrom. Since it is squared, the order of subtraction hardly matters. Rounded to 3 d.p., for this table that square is 0.020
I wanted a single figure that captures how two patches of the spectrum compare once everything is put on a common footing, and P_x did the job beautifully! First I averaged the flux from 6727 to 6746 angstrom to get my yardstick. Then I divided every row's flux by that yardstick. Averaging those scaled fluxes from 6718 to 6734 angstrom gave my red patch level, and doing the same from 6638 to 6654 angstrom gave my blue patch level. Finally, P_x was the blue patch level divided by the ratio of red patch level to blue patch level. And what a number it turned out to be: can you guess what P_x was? 1.00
